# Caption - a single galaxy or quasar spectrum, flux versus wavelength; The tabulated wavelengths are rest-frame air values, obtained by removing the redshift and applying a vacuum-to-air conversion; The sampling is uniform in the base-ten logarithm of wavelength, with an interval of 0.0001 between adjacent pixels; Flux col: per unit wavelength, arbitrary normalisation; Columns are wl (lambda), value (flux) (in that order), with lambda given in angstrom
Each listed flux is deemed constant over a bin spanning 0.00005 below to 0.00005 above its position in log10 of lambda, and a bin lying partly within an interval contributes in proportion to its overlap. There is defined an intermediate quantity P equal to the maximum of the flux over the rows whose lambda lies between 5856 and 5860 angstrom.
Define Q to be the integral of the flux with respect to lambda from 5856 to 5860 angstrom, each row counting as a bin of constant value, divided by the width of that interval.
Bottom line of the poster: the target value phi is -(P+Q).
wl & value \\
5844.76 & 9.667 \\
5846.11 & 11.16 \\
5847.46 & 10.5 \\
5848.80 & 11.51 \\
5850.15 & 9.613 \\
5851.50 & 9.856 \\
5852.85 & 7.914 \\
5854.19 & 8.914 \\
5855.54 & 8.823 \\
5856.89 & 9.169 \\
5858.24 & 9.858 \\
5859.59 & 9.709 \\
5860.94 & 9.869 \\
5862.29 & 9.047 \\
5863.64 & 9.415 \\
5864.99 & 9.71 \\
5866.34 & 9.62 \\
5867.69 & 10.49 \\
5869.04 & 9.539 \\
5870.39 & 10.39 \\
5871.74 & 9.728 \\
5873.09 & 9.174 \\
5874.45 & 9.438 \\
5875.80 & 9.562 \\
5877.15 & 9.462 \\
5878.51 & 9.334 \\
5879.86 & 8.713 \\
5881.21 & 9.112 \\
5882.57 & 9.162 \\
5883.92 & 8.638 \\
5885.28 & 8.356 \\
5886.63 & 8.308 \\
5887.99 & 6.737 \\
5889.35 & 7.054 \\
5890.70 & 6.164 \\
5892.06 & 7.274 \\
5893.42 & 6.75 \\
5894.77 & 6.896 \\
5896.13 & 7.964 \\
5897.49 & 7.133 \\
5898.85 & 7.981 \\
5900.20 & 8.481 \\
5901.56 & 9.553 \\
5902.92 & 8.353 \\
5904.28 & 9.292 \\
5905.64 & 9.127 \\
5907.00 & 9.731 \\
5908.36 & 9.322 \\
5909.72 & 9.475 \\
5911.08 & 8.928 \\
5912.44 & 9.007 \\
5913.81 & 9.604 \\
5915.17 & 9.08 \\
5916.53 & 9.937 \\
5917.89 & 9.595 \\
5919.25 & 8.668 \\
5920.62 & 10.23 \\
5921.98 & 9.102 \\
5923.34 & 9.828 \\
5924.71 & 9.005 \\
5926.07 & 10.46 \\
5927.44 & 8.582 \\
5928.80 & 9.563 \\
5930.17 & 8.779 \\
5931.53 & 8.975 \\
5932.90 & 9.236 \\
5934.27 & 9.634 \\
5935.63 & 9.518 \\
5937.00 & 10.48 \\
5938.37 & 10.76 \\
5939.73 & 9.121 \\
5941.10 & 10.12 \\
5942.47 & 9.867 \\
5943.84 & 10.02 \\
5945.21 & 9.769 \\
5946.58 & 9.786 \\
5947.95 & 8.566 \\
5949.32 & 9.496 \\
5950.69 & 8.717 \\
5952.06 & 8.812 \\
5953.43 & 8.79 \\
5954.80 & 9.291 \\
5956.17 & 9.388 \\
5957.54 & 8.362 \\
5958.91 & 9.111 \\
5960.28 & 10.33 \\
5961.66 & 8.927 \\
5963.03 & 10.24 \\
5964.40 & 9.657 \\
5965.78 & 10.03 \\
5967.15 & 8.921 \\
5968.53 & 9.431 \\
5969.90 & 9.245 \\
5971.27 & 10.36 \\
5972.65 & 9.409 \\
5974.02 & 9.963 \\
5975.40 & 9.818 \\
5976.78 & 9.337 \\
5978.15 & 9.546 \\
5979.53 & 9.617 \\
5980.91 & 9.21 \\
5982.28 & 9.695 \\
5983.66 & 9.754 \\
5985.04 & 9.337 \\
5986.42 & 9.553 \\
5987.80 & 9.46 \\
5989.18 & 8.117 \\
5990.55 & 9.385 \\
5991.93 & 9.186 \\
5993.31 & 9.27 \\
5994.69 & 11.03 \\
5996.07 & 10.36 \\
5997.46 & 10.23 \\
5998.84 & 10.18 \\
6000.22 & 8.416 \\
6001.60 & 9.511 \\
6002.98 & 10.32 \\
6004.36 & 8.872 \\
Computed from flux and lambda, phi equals -19.4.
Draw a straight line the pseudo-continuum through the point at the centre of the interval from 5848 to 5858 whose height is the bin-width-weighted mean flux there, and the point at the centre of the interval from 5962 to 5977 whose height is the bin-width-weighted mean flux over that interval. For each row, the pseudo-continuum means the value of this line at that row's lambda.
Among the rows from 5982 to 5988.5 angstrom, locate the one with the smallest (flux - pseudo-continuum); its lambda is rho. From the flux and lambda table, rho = 5985.04 angstrom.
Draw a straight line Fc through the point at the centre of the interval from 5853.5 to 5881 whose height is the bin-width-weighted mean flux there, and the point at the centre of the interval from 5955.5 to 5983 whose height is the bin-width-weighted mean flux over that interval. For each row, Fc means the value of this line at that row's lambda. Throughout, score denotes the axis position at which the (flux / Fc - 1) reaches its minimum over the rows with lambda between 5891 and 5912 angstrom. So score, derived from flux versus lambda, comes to 5893.42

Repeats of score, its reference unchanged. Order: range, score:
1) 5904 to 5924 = 5919.25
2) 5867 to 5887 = 5886.63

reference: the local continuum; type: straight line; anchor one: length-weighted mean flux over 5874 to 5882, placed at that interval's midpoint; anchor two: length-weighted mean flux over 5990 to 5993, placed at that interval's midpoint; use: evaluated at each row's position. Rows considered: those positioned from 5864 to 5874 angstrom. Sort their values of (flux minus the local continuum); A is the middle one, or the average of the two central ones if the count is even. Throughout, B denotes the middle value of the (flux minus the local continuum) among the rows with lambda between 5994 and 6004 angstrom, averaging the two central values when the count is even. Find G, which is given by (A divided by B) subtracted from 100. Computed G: 99.5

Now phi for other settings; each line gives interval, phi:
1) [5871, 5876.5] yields -19.2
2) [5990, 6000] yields -20.9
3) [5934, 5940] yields -20.7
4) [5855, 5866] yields -19.3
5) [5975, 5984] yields -19.4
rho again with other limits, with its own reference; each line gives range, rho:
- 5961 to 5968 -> 5967.15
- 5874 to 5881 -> 5879.86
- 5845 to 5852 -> 5850.15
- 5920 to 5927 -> 5924.71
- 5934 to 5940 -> 5939.73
